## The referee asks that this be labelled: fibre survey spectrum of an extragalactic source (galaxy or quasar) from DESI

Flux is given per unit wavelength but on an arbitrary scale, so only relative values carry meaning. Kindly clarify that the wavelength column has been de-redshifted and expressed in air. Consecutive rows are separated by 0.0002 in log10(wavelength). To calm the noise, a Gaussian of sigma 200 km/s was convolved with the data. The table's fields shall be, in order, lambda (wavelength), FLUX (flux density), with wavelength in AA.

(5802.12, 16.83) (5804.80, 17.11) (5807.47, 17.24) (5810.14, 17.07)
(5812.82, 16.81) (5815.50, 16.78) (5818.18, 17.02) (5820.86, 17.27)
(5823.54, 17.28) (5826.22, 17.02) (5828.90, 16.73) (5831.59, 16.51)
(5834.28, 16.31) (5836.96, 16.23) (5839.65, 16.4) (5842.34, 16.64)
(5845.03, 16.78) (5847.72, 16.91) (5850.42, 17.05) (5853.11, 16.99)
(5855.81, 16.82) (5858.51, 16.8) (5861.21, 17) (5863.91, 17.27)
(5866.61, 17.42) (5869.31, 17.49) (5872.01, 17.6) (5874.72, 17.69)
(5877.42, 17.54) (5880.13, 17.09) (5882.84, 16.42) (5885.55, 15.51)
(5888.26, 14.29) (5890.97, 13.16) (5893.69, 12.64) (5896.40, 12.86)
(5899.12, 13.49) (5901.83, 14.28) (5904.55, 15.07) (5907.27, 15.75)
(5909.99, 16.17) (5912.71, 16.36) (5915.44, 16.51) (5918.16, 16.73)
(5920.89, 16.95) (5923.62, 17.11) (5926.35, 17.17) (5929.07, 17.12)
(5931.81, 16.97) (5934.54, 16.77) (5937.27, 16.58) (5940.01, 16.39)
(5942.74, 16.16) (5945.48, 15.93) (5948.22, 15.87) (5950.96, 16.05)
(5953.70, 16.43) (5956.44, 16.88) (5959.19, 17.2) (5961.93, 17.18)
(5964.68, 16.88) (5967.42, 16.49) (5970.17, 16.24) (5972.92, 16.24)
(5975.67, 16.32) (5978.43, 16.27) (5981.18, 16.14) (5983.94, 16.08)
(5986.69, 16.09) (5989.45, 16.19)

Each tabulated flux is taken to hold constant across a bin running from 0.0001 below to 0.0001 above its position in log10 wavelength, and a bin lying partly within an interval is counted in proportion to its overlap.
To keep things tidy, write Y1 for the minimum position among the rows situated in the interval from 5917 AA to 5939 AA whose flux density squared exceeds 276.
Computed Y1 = 5918.16 AA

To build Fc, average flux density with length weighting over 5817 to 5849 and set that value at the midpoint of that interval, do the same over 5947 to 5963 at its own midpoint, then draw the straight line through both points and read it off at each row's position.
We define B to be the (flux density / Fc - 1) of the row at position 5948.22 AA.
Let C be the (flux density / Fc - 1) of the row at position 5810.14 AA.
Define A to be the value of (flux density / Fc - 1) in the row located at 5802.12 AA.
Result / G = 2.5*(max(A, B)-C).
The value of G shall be -0.04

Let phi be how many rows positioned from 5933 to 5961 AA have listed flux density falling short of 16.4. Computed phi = 5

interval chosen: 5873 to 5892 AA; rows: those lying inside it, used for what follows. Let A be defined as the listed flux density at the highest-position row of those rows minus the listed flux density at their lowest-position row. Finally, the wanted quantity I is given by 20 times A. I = -91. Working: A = -4.5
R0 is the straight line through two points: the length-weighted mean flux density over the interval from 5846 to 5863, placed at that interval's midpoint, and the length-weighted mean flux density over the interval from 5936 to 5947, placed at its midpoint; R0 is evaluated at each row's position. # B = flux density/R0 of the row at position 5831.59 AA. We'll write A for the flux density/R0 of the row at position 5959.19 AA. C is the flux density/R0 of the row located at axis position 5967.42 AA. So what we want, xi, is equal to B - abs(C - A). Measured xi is 0.93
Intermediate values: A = 1.07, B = 0.97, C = 1.03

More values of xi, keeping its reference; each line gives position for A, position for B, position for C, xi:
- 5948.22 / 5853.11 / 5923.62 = 0.94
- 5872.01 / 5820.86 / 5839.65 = 0.92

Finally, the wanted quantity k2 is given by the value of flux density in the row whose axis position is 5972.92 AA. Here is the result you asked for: 16.24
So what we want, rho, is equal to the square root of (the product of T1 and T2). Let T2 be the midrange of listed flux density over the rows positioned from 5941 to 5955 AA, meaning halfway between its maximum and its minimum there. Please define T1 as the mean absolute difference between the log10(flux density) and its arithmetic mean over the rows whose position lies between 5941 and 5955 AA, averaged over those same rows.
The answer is 0.27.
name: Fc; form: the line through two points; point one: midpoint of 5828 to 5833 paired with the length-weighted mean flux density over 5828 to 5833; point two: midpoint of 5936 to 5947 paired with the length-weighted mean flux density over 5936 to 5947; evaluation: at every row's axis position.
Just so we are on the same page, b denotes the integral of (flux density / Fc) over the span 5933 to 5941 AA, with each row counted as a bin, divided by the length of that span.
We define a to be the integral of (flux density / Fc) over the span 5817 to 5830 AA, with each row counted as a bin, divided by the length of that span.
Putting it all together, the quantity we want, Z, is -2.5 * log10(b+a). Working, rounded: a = 1.029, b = 1.02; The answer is -0.779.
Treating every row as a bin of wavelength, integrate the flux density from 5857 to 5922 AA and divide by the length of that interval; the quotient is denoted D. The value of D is 15.9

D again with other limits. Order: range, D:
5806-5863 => 16.8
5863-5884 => 17.3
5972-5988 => 16.2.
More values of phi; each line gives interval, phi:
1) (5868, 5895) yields 4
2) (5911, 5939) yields 1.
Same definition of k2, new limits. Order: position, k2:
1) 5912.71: 16.36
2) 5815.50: 16.78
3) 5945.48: 15.93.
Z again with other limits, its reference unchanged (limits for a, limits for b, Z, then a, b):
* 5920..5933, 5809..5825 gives -0.791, 1.047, 1.03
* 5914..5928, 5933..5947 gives -0.776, 1.036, 1.01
